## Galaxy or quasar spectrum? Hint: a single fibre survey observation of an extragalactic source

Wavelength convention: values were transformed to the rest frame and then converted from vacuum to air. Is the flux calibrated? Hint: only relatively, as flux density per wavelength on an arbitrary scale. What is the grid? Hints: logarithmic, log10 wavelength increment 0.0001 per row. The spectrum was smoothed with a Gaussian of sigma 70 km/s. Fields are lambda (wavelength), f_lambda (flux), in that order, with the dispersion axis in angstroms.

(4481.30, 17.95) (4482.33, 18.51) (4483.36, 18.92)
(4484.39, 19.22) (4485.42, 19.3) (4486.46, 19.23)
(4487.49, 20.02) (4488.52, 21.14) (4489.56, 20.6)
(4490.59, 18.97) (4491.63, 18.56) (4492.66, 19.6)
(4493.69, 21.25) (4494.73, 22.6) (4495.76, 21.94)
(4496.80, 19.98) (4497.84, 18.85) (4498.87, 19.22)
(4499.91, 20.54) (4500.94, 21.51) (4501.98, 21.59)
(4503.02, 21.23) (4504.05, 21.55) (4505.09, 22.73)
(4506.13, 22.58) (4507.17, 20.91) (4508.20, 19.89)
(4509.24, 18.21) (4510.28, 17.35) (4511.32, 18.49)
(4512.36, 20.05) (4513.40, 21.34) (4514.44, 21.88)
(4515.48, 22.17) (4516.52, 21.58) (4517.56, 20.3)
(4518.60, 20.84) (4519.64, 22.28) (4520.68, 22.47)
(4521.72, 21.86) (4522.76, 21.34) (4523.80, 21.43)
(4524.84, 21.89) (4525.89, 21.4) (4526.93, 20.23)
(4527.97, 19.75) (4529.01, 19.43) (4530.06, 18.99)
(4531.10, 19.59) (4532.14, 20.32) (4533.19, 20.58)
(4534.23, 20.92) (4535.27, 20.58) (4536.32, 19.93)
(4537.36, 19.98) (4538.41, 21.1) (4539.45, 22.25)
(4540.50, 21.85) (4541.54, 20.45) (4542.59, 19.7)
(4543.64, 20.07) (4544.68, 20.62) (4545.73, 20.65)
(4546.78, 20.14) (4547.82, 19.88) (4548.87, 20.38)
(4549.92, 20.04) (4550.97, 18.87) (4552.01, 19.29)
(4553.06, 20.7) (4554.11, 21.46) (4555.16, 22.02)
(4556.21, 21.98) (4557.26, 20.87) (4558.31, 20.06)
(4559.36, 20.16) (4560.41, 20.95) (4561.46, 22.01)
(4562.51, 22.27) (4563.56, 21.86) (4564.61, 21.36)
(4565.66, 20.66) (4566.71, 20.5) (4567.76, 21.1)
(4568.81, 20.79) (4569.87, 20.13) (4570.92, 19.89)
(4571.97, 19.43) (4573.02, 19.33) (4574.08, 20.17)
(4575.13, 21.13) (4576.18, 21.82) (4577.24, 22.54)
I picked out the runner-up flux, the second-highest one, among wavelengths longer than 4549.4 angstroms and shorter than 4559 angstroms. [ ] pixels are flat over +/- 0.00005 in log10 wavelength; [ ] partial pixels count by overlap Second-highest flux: 21.98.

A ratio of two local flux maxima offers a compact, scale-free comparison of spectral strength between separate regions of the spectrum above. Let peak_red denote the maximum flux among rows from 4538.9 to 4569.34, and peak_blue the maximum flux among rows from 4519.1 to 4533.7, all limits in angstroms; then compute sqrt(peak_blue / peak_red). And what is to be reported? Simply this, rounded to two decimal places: 1.00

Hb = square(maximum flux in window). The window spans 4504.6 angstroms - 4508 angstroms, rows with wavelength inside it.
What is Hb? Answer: 517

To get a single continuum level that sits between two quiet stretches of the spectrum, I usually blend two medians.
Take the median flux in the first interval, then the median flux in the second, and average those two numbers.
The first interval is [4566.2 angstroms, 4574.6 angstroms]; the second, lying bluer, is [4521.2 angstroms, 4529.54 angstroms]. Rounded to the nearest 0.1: 20.8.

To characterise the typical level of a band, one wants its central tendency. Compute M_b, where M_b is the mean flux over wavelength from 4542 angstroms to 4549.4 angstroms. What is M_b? 20.2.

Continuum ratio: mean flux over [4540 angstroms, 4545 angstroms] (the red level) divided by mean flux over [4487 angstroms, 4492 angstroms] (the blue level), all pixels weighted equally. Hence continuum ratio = 1.03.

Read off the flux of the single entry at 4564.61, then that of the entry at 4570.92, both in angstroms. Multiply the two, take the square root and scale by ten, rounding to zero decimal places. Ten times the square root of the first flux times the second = 206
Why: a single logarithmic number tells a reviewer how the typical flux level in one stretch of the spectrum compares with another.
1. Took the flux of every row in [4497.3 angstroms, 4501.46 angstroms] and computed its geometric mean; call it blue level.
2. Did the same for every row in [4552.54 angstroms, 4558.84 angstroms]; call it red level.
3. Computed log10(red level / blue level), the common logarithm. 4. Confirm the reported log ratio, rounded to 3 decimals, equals 0.025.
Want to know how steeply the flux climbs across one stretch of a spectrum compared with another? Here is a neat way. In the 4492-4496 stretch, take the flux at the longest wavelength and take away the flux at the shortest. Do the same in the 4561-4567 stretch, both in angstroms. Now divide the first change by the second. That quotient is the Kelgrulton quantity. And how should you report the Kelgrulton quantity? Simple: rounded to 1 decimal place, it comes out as -1.5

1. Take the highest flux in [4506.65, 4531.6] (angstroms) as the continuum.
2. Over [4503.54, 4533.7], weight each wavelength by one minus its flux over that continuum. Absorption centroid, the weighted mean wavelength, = 4519.4 angstroms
